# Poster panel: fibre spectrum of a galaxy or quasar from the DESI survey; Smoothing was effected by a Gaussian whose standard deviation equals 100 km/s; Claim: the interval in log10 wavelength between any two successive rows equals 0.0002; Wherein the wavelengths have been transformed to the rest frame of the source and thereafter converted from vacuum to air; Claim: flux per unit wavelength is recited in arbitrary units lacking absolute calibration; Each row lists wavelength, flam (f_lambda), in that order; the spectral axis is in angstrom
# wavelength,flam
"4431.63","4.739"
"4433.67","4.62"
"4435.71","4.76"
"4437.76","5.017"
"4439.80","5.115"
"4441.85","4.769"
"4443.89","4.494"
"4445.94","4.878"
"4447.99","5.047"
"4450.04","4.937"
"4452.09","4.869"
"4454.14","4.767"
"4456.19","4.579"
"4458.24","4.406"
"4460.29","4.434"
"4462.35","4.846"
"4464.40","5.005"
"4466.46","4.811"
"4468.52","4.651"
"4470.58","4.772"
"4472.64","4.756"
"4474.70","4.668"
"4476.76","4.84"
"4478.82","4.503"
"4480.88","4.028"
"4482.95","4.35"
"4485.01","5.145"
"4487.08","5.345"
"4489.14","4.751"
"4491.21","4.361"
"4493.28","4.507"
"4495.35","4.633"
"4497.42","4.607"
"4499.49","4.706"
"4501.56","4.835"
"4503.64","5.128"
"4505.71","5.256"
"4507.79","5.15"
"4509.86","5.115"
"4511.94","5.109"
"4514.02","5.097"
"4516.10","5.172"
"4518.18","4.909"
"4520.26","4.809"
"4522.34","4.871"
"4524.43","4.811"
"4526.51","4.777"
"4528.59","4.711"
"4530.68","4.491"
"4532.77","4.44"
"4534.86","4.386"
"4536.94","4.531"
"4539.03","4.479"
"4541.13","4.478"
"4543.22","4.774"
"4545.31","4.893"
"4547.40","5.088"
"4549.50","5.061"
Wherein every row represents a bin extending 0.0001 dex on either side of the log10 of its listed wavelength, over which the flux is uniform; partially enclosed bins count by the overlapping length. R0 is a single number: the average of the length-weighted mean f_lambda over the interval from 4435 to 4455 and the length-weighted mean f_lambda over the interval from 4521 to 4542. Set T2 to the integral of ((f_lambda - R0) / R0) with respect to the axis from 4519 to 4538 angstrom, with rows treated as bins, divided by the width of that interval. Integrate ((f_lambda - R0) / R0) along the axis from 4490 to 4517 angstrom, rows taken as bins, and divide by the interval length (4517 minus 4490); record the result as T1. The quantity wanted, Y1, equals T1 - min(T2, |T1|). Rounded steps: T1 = 0.034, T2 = -0.018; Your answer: 0.052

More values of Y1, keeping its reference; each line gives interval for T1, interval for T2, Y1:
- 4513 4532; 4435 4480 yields 0.016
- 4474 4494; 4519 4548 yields -0.005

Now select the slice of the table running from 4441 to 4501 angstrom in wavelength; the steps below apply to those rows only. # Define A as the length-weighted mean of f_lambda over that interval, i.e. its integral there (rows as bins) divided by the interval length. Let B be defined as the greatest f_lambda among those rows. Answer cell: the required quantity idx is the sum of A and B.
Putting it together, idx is 10.1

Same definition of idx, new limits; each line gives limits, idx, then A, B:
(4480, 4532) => 10.2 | 4.83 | 5.345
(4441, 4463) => 9.8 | 4.73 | 5.047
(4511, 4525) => 10.1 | 4.97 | 5.172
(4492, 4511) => 10.1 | 4.88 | 5.256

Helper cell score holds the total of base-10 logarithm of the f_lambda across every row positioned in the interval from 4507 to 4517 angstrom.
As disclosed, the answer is 3.550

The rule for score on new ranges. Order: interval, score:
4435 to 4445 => 3.418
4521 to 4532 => 3.374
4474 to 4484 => 3.251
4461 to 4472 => 3.413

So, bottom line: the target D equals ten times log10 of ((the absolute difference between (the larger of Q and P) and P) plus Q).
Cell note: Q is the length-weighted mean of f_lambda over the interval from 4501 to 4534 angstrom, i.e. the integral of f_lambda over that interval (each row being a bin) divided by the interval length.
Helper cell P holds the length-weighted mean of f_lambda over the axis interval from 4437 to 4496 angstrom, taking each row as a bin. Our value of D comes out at 7.07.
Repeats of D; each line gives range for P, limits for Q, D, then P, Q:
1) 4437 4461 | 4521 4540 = 6.64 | 4.78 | 4.62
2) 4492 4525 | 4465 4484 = 6.63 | 4.92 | 4.61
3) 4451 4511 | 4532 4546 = 6.59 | 4.75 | 4.56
